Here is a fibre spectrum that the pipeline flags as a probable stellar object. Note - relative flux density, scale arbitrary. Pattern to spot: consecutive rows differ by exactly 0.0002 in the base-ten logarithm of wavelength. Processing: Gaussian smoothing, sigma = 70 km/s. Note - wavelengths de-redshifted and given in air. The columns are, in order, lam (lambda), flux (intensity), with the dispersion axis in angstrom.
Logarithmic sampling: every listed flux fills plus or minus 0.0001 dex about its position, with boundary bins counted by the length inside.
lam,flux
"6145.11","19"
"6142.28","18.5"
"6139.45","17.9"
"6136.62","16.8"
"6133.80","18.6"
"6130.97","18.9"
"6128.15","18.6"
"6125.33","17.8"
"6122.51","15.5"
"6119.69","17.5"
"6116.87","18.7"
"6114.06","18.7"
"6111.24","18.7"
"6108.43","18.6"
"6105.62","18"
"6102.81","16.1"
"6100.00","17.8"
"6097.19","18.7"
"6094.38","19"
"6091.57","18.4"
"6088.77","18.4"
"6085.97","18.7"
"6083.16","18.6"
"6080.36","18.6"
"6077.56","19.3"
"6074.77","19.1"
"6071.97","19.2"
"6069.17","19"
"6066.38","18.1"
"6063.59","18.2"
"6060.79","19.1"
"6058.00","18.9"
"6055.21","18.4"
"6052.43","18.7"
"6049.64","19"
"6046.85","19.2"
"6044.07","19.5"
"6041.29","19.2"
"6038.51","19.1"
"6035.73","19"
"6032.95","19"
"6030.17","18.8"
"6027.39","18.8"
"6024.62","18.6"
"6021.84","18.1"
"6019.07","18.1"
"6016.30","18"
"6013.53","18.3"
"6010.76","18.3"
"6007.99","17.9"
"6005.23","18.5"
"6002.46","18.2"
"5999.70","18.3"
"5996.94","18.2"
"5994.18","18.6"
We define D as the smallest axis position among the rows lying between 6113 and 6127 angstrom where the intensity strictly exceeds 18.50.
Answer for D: 6114.06 angstrom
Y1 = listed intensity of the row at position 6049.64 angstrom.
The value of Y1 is 19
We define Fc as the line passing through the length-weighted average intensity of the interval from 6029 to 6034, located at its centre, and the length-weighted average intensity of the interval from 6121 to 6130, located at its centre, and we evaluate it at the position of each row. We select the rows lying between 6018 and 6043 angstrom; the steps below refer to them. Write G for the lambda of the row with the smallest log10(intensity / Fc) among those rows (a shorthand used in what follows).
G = 6019.07 angstrom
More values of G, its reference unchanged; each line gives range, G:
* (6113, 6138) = 6122.51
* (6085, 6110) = 6102.81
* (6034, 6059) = 6055.21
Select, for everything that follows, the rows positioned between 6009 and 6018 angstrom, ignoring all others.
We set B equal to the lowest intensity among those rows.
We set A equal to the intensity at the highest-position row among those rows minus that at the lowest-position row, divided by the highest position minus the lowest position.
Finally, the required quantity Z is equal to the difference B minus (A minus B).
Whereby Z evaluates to 36.1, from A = -0.054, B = 18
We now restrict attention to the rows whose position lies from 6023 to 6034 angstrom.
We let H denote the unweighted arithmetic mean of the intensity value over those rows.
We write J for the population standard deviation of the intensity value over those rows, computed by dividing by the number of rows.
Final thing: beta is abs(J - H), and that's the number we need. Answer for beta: 18.7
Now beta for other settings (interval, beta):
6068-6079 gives 19.0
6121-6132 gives 16.4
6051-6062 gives 18.5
